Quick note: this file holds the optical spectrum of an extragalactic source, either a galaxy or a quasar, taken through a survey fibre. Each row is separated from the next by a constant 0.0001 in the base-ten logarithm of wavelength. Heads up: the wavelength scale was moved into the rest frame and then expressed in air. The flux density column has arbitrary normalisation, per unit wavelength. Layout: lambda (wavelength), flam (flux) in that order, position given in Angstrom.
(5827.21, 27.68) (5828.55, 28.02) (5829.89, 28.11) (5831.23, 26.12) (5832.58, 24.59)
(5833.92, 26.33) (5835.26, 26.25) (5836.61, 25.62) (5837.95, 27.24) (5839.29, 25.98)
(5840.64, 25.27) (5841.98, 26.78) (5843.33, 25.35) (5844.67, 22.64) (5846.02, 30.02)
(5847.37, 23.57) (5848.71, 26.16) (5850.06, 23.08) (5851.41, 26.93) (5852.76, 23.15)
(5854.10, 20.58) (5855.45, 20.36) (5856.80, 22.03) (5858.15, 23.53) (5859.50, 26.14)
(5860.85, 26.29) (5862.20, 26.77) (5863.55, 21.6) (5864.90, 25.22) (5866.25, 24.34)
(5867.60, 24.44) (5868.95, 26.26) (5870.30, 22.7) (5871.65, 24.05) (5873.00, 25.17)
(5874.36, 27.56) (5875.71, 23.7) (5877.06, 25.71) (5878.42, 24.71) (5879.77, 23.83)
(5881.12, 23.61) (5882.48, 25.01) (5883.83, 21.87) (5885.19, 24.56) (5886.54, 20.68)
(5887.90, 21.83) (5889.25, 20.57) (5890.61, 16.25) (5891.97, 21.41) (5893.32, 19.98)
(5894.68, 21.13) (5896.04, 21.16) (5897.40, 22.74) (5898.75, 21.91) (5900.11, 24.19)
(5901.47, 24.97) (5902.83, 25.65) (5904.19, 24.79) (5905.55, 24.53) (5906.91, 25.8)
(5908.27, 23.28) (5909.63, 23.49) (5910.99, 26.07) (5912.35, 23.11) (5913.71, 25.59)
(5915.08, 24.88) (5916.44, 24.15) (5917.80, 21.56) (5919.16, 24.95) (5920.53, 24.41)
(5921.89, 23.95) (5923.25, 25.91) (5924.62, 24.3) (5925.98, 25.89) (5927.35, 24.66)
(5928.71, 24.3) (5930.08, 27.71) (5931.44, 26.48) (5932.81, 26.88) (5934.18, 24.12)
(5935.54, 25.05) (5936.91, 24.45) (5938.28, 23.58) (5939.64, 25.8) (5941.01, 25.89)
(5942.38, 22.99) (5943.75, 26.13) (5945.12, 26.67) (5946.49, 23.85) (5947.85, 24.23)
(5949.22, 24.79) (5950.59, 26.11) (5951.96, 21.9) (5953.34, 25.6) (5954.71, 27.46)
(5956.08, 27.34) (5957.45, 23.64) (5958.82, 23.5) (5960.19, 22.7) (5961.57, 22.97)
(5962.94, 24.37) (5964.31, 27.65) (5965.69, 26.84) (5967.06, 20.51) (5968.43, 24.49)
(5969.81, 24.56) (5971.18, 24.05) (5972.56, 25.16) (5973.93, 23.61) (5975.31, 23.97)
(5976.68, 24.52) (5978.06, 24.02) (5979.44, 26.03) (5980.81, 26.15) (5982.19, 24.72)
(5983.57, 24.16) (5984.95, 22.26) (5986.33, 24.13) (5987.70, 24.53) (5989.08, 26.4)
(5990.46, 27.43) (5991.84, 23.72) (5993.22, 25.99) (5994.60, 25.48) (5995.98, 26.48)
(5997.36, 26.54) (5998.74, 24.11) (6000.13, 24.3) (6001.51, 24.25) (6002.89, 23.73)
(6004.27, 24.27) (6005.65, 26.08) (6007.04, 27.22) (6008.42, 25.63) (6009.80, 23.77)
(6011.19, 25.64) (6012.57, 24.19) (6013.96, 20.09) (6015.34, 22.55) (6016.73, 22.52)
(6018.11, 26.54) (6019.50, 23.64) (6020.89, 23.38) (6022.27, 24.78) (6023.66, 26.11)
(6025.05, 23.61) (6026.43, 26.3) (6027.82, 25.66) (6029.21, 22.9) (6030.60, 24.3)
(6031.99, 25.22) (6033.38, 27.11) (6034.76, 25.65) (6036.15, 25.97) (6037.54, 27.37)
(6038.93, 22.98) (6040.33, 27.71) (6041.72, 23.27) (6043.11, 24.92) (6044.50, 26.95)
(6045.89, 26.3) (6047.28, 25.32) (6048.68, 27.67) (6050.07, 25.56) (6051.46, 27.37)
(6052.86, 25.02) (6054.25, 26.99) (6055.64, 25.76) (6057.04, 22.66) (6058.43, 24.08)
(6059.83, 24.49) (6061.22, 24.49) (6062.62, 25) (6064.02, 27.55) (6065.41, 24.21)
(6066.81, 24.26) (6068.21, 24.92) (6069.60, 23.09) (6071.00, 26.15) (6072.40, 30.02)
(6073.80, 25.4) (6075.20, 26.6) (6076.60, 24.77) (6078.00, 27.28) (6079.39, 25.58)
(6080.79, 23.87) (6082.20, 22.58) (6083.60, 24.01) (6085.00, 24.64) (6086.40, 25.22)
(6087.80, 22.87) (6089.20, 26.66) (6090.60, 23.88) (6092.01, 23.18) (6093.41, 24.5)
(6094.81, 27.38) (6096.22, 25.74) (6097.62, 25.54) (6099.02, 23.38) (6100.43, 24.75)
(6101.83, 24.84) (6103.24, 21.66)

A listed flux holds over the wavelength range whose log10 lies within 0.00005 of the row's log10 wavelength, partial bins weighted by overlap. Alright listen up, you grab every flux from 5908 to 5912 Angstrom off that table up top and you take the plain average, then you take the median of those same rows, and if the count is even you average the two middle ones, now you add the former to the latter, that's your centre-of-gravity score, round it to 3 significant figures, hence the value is 47.8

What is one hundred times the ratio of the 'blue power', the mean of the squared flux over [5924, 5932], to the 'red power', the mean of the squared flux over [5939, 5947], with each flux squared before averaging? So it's 103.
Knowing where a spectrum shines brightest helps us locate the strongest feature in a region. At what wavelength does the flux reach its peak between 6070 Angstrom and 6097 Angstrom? 6072.40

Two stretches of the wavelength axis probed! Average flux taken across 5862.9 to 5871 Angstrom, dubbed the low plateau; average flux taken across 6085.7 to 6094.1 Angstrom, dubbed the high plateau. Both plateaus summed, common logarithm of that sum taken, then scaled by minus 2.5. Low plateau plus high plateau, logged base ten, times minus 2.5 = -4.21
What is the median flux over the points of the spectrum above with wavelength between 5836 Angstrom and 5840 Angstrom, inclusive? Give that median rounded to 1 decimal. 26.0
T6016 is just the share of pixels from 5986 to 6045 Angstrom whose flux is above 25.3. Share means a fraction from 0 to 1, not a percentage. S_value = 0.465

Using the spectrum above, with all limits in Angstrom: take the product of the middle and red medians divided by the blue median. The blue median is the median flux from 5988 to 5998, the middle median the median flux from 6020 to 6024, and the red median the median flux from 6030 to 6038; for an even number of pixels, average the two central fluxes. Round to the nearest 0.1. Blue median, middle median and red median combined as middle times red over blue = 24.2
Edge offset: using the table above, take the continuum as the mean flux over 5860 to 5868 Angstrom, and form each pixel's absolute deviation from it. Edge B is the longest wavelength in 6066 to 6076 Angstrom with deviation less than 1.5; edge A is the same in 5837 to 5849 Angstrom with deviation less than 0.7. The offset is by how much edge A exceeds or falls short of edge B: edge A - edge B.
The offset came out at -230.5 Angstrom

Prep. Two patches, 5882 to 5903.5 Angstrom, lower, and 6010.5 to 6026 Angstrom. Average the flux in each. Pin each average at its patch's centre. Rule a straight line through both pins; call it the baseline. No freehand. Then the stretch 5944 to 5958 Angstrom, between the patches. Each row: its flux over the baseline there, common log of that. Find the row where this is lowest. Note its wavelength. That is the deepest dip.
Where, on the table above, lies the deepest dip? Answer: 5951.96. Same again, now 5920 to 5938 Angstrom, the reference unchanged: 5934.18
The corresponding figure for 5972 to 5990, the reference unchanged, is 5984.95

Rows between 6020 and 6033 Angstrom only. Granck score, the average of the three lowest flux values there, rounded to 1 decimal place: 23.3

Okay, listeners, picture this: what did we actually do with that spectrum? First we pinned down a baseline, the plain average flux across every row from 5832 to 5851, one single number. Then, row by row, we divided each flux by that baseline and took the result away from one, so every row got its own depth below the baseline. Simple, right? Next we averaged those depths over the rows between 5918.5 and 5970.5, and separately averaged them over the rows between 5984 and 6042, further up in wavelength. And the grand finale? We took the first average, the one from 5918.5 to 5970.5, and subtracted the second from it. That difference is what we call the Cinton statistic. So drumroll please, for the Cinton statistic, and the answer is -0.002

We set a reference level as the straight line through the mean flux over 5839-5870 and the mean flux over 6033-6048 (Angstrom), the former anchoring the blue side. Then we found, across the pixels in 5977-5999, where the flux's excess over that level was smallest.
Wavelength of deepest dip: 5984.95 Angstrom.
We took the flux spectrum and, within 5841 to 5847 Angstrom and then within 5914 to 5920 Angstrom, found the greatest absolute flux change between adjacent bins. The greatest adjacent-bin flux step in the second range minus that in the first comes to -4.0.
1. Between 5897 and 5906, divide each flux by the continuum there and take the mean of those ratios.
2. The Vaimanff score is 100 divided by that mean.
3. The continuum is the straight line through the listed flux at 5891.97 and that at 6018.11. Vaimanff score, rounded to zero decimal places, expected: 90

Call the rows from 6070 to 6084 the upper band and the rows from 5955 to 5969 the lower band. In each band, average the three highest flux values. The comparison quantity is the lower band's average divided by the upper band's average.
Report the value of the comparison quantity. 0.98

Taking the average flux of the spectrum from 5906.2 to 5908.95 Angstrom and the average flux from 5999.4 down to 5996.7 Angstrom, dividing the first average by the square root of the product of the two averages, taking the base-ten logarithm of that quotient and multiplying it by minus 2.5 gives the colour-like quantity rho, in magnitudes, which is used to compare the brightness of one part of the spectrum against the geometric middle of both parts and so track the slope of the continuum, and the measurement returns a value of 0.017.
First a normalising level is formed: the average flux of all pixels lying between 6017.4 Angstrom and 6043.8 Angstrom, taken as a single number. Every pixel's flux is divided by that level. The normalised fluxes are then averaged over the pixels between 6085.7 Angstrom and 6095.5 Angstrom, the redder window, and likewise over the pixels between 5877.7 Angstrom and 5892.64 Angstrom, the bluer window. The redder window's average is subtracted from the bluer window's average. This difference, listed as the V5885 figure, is -0.10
